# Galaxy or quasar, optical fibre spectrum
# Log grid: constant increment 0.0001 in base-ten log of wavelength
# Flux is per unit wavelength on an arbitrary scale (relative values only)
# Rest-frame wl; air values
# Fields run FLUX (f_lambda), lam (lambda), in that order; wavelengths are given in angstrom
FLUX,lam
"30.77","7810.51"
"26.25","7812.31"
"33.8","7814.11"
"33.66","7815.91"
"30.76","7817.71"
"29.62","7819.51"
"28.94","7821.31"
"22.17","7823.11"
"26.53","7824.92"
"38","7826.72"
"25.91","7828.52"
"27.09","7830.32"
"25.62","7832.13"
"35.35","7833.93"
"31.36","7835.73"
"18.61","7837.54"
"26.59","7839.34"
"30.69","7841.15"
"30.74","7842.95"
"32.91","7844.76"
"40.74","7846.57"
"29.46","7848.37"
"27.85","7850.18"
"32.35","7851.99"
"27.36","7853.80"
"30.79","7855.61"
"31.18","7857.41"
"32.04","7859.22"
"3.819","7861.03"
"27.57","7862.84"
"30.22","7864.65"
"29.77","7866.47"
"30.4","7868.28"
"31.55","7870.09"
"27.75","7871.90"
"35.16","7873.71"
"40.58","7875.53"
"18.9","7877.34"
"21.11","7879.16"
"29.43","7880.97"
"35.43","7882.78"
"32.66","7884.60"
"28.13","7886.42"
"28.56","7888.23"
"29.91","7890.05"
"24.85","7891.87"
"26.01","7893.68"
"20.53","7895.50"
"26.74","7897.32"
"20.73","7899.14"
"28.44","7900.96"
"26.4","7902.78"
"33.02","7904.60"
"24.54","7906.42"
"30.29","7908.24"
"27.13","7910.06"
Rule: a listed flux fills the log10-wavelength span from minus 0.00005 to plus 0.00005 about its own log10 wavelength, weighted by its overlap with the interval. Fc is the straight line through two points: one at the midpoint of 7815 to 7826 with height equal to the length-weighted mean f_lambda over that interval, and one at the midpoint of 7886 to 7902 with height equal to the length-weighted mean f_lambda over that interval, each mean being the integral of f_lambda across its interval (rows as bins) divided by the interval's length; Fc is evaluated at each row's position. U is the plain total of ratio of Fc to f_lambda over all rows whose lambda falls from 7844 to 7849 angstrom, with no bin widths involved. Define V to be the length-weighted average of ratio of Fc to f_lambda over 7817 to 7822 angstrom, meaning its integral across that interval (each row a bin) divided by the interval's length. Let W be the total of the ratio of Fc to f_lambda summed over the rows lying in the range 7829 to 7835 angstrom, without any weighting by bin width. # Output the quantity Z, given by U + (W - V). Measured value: 4.4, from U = 2.47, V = 0.97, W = 2.95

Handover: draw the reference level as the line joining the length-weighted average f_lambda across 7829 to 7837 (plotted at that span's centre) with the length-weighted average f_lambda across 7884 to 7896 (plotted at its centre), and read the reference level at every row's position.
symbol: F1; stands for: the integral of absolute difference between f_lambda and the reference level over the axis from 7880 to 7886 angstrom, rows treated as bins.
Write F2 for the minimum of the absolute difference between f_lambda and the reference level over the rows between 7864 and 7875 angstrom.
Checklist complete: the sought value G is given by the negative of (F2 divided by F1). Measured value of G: -0.01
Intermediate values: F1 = 28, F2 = 0.1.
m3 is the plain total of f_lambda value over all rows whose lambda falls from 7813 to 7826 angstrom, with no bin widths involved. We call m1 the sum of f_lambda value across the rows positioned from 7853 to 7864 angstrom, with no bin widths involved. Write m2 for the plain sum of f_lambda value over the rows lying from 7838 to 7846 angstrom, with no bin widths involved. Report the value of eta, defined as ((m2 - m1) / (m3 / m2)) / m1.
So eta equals -0.1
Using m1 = 153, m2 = 121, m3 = 205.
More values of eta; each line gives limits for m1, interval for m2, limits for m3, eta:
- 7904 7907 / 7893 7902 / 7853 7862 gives 1.1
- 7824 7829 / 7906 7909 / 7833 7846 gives -0.1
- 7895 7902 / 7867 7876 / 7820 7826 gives 1.5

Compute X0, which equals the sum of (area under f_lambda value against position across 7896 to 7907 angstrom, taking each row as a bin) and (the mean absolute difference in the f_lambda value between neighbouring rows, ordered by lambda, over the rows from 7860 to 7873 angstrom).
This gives 297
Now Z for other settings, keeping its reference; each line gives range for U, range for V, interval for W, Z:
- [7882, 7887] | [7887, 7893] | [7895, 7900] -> 5.0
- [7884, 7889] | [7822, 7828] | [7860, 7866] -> 10.6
